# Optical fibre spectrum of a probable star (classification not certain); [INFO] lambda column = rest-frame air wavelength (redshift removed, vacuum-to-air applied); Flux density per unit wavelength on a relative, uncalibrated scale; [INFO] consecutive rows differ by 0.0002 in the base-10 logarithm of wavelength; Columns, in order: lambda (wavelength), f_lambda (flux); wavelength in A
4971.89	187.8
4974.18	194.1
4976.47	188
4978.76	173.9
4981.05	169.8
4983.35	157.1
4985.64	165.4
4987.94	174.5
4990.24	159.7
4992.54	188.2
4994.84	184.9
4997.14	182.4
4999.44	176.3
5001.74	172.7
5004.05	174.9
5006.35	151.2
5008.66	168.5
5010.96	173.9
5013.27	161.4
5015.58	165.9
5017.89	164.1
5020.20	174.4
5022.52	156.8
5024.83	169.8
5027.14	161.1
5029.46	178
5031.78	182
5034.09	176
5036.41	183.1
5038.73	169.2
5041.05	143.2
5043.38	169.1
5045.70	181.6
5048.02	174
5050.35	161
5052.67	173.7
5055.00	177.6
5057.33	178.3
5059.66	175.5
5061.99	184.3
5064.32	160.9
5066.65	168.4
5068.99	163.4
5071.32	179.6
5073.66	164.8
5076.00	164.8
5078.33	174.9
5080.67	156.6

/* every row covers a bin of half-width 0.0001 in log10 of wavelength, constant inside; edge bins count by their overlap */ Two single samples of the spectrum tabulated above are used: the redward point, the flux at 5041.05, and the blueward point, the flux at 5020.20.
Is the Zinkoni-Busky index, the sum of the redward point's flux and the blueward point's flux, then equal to 318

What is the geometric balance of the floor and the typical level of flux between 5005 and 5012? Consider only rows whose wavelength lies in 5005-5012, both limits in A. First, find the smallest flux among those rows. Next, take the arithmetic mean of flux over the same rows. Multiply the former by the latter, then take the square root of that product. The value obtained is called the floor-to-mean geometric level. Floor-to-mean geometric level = 158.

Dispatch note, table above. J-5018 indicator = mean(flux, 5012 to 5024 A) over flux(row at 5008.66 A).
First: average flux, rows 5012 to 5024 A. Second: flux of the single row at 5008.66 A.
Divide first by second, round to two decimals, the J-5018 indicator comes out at 0.98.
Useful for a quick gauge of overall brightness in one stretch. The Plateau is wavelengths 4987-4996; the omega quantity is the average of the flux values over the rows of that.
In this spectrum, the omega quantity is 177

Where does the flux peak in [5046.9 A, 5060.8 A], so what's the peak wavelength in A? 5057.33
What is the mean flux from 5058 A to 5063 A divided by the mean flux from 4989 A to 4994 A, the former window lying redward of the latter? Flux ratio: 1.03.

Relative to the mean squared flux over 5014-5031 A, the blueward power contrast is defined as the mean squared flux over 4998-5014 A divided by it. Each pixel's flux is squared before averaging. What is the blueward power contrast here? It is 1.02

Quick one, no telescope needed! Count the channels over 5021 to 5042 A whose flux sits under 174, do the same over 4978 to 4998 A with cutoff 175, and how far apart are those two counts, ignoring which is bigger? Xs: 1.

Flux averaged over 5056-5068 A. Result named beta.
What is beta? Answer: 173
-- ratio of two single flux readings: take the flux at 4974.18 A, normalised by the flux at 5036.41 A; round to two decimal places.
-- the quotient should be 1.06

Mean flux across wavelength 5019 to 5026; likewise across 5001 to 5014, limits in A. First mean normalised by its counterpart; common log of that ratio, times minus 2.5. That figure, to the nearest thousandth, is 0.001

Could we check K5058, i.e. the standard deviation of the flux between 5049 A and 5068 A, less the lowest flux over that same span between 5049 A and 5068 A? -153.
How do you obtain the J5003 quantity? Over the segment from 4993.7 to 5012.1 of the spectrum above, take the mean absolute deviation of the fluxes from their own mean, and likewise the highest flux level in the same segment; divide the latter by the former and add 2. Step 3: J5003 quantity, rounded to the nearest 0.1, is 29.5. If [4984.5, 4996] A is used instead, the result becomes 21.6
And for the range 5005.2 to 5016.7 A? 29.6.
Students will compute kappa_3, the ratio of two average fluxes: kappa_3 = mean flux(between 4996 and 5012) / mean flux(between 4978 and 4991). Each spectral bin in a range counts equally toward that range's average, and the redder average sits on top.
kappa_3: 1.03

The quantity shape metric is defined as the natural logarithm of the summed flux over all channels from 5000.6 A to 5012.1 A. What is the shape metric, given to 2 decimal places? 6.73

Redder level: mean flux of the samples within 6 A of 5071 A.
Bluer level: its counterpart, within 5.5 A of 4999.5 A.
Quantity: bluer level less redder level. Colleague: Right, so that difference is 10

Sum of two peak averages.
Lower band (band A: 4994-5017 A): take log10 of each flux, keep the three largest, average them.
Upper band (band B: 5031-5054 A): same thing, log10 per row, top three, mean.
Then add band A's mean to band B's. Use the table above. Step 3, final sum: 4.52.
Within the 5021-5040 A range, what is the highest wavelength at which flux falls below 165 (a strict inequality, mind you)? 5027.14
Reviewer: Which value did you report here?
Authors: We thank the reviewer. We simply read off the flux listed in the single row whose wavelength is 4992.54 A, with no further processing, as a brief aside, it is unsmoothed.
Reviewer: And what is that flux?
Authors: 188.2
